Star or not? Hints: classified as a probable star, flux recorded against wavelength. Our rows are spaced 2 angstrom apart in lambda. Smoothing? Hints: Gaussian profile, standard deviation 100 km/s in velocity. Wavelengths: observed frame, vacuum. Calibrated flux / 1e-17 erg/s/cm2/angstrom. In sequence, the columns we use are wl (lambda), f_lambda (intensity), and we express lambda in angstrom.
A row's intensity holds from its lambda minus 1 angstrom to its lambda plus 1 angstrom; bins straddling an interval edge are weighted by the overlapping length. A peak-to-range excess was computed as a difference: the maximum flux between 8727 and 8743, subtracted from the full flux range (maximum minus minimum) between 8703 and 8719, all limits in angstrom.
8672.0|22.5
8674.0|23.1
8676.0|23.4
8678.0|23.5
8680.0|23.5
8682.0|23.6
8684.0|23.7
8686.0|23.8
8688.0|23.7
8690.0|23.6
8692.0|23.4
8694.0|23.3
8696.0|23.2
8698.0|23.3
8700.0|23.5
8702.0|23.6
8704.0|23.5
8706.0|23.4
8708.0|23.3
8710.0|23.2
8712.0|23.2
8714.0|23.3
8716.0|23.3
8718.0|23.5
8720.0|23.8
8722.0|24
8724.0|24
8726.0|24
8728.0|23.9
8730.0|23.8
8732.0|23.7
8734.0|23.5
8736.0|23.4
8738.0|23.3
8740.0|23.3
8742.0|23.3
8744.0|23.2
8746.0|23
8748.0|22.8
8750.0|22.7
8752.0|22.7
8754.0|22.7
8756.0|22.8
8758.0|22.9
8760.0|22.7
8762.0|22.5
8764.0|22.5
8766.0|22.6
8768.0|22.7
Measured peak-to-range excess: -23.6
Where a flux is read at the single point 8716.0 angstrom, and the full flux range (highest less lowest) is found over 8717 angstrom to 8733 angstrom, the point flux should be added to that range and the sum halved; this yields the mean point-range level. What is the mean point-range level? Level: 11.9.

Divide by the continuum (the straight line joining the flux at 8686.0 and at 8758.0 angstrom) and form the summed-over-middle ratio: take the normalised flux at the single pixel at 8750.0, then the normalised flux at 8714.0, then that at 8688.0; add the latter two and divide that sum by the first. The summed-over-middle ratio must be 2.02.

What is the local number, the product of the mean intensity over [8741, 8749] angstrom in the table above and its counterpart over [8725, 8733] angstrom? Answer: 550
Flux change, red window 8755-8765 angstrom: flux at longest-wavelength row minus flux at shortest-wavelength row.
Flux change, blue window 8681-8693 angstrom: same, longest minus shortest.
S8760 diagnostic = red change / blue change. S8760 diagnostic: 1.5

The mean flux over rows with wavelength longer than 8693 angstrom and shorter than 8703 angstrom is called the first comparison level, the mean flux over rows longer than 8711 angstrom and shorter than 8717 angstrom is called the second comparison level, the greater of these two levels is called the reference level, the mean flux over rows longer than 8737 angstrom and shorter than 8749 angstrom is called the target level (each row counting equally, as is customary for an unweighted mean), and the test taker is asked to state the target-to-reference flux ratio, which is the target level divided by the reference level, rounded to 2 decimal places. 0.99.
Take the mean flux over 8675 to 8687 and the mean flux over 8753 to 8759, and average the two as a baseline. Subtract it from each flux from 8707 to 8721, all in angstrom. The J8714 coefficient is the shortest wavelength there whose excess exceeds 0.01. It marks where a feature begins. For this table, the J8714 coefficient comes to 8708.0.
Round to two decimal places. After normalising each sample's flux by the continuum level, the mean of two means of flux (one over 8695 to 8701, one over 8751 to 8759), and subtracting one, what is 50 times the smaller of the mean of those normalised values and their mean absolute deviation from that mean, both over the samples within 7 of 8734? 0.45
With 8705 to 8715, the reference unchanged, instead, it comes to 0.14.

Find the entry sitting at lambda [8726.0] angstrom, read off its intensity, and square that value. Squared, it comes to 576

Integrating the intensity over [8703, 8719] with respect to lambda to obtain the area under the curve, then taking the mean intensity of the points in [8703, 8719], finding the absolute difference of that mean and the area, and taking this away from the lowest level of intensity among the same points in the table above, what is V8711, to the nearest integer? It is -327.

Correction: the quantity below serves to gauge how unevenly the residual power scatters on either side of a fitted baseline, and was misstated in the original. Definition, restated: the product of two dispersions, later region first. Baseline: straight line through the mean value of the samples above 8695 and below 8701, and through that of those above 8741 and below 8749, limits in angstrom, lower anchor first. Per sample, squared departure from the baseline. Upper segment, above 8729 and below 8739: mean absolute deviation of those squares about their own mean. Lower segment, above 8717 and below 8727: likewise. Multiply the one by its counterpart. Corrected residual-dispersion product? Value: 0.0285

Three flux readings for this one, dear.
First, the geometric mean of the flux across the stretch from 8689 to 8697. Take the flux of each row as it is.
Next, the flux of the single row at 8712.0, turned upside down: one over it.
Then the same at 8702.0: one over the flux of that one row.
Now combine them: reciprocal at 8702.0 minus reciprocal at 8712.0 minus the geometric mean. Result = -23.4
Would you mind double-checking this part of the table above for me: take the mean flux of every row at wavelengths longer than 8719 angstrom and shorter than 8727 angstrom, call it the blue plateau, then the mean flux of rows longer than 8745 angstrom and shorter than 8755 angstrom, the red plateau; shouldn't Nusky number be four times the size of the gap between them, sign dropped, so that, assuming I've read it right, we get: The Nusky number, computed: 4.7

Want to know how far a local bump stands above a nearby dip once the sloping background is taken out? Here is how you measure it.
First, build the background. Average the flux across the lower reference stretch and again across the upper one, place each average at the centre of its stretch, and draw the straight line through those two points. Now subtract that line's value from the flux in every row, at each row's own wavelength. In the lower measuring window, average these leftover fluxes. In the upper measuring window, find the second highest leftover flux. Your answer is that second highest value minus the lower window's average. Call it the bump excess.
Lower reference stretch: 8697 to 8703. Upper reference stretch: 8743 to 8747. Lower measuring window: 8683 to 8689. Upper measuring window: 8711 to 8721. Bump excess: 0.03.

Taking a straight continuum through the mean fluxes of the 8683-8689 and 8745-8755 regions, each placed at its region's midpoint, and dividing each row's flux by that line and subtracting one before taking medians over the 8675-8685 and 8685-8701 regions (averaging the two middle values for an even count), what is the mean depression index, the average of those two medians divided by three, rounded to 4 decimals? -0.0034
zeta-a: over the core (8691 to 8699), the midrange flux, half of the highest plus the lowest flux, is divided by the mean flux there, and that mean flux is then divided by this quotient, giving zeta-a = 23.3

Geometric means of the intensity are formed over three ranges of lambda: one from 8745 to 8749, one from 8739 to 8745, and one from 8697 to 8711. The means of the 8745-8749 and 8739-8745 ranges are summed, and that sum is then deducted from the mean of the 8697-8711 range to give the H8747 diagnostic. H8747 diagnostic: -22.77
